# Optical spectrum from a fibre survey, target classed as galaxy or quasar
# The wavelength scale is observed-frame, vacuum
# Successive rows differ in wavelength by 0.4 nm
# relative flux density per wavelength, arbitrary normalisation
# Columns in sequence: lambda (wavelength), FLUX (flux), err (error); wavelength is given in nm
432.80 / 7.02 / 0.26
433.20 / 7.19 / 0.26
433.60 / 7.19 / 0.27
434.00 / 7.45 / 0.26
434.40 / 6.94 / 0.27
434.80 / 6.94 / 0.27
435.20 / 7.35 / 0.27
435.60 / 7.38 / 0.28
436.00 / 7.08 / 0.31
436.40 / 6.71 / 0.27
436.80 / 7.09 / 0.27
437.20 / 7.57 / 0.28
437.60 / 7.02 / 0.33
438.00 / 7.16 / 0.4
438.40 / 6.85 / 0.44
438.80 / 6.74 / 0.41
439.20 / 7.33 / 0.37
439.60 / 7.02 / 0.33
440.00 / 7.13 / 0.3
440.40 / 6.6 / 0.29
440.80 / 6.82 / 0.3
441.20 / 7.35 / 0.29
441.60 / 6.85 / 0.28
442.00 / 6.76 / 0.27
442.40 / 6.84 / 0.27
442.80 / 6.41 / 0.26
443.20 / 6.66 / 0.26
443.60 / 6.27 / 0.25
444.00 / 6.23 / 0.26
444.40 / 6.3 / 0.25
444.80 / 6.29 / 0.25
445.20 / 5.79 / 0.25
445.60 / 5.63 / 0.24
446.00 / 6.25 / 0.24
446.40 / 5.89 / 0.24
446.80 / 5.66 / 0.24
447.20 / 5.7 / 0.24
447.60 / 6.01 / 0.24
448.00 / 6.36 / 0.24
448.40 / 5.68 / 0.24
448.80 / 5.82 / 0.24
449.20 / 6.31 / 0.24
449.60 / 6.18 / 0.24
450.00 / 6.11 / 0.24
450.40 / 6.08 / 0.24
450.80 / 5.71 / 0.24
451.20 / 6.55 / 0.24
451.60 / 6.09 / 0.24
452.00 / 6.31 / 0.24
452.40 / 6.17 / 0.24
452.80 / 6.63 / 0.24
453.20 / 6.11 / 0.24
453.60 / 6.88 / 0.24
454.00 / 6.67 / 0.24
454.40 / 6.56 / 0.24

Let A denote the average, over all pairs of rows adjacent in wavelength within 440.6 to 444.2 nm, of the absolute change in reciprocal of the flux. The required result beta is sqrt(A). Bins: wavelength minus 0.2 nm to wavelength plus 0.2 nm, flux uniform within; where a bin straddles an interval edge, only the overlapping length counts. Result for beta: 0.079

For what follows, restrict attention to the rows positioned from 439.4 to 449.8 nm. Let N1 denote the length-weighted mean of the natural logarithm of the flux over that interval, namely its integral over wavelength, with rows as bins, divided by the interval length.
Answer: 1.84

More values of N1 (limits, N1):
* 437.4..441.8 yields 1.94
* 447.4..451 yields 1.80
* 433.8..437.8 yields 1.97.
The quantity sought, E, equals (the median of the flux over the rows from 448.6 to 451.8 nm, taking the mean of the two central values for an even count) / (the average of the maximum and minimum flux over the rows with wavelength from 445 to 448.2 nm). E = 1.02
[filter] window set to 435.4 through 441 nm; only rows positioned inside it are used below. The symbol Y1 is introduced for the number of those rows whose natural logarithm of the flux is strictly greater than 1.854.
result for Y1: 14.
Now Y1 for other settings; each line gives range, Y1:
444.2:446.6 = 0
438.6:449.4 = 12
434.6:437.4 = 7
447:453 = 2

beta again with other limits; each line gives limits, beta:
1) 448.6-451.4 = 0.094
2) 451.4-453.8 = 0.102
